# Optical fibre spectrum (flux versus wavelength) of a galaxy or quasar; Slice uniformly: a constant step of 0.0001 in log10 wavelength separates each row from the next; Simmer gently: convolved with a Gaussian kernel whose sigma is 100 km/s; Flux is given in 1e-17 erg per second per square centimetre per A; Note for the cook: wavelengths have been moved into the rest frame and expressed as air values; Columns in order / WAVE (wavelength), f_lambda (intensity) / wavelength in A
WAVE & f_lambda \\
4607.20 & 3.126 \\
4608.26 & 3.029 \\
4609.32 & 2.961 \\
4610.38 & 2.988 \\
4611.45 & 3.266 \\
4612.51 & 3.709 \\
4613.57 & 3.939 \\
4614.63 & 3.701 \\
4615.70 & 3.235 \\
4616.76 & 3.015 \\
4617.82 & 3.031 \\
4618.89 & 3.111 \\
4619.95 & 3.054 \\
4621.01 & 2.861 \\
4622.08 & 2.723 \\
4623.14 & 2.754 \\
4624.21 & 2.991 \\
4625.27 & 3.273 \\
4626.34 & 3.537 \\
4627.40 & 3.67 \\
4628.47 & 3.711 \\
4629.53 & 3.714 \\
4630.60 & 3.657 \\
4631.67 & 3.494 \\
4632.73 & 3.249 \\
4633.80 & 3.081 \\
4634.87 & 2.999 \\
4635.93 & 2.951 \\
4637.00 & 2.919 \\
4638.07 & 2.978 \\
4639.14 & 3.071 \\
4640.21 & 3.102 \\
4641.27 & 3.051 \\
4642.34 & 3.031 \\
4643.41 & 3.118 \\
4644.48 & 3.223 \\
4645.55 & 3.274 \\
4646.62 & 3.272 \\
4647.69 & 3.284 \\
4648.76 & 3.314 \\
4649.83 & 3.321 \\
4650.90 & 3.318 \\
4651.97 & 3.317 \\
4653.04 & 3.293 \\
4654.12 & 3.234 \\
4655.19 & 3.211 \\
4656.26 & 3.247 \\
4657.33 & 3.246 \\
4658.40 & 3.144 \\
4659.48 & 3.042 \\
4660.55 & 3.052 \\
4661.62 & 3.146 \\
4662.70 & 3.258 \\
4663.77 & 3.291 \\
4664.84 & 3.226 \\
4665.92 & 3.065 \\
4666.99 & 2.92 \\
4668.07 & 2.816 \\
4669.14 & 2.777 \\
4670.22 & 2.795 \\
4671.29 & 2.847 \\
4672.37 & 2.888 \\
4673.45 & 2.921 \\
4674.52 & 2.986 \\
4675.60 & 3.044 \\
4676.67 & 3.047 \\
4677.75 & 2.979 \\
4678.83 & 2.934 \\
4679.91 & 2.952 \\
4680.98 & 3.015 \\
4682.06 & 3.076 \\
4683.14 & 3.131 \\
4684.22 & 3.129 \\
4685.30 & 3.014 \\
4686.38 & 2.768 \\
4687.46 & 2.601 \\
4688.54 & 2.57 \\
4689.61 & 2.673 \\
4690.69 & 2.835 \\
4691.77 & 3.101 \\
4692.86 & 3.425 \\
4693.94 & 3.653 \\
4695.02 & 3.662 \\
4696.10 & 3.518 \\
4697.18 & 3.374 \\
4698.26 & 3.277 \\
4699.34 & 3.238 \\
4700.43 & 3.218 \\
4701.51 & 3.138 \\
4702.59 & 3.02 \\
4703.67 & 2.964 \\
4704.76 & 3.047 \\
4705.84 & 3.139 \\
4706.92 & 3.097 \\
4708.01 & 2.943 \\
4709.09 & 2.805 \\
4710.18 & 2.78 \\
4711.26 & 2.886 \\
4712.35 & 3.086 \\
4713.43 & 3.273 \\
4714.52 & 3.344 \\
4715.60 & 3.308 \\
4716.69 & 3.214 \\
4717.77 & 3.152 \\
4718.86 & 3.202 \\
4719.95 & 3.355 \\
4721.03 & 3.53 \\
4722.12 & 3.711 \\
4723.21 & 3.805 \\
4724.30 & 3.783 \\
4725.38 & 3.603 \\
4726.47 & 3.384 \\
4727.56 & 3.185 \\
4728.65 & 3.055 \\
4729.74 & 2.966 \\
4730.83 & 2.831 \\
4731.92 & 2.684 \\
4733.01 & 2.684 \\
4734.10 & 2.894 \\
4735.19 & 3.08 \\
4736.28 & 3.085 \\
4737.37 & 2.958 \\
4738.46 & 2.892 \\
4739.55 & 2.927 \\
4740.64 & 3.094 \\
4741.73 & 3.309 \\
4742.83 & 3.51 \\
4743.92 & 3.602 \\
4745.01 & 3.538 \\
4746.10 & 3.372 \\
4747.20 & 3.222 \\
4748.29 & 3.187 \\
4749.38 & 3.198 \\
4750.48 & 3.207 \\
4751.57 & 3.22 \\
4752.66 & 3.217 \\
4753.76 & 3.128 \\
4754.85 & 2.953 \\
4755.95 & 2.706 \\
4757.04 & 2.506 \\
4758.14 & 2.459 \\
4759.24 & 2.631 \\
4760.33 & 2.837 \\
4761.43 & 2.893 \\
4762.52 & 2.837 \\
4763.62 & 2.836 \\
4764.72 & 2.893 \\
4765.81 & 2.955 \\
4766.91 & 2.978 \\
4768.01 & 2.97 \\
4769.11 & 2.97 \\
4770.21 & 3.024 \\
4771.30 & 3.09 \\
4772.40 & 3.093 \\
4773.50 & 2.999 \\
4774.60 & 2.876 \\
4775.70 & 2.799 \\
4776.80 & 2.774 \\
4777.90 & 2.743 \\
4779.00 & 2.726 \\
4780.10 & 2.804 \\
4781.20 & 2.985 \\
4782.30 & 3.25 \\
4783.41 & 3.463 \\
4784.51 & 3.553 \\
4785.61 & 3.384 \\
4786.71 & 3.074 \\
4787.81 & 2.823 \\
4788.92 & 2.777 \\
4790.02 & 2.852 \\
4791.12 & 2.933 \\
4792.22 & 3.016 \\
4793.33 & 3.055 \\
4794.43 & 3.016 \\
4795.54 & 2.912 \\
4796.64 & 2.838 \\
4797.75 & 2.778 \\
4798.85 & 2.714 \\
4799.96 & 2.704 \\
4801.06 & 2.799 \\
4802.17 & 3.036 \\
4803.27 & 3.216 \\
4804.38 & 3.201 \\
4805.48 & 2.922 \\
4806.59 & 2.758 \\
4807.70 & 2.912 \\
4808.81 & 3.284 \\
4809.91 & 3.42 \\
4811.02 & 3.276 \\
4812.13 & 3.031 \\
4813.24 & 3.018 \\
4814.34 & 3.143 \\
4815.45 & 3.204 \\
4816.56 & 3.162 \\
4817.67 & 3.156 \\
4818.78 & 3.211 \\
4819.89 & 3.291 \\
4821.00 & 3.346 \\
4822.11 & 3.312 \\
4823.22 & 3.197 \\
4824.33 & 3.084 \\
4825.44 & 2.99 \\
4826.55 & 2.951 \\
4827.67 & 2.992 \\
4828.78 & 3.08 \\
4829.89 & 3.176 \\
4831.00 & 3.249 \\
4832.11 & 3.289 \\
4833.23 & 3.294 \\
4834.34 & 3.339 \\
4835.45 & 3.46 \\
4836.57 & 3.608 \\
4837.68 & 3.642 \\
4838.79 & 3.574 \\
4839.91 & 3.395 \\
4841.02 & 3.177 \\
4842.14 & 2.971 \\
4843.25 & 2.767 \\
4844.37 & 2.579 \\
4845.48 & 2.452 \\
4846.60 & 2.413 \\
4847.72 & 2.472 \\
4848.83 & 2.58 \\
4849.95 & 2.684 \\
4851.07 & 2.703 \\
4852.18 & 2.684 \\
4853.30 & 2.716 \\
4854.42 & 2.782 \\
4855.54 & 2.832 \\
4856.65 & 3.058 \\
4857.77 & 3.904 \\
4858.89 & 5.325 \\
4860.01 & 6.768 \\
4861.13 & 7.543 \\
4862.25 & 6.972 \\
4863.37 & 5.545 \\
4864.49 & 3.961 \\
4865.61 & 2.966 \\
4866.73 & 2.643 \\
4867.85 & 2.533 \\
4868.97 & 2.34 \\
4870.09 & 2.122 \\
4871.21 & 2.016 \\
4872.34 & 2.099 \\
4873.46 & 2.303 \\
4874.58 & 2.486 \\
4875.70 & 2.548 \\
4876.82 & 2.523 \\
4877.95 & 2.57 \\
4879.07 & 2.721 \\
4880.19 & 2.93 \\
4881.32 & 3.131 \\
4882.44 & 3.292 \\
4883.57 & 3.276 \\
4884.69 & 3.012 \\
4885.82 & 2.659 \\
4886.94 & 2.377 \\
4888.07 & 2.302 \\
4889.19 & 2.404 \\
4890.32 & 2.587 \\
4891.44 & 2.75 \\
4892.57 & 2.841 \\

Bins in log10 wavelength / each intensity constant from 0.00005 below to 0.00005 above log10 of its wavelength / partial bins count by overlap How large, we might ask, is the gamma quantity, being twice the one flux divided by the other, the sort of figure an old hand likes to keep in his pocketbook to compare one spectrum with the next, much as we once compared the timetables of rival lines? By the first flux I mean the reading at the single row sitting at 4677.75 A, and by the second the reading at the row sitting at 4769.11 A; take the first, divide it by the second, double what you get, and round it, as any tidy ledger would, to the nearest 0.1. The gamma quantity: 2.0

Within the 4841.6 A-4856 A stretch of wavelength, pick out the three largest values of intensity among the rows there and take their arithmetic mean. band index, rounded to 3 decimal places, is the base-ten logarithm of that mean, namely 0.457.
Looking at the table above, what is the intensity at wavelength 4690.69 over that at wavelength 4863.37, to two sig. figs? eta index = 0.51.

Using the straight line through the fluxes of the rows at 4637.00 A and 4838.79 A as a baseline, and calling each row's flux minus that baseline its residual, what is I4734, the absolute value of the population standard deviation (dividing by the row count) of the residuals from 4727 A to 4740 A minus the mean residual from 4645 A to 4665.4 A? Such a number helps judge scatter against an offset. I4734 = 0.11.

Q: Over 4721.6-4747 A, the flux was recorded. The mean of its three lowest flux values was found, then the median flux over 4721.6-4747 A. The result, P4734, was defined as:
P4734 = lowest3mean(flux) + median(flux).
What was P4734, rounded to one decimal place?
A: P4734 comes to 5.8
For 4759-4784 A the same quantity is 5.6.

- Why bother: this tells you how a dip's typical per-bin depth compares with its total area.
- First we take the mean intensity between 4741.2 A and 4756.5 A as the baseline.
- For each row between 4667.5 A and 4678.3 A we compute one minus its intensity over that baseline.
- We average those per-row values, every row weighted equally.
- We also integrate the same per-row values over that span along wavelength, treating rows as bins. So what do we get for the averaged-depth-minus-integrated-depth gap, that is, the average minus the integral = -1.0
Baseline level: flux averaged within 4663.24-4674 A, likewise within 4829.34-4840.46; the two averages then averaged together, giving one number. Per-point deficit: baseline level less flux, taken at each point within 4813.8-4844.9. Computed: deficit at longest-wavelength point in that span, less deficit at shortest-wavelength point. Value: 0.56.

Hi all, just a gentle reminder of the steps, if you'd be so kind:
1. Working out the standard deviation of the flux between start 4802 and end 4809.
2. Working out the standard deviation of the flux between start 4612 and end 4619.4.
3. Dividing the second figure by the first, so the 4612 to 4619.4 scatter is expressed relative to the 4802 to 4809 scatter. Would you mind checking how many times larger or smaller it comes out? 2.0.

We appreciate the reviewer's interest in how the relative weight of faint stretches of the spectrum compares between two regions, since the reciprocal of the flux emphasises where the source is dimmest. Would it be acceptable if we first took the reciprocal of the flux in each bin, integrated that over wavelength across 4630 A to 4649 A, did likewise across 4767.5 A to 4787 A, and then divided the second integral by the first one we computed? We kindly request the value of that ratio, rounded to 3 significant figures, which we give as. 1.08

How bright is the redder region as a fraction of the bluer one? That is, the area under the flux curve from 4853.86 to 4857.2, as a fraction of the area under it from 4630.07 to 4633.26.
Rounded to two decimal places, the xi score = 0.87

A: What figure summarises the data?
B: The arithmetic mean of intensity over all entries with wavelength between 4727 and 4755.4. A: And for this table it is 3.12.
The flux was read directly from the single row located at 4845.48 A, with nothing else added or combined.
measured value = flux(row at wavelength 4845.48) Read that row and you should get 2.452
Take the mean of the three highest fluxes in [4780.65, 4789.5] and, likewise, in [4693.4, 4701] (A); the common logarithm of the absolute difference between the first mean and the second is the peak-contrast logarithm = -0.84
